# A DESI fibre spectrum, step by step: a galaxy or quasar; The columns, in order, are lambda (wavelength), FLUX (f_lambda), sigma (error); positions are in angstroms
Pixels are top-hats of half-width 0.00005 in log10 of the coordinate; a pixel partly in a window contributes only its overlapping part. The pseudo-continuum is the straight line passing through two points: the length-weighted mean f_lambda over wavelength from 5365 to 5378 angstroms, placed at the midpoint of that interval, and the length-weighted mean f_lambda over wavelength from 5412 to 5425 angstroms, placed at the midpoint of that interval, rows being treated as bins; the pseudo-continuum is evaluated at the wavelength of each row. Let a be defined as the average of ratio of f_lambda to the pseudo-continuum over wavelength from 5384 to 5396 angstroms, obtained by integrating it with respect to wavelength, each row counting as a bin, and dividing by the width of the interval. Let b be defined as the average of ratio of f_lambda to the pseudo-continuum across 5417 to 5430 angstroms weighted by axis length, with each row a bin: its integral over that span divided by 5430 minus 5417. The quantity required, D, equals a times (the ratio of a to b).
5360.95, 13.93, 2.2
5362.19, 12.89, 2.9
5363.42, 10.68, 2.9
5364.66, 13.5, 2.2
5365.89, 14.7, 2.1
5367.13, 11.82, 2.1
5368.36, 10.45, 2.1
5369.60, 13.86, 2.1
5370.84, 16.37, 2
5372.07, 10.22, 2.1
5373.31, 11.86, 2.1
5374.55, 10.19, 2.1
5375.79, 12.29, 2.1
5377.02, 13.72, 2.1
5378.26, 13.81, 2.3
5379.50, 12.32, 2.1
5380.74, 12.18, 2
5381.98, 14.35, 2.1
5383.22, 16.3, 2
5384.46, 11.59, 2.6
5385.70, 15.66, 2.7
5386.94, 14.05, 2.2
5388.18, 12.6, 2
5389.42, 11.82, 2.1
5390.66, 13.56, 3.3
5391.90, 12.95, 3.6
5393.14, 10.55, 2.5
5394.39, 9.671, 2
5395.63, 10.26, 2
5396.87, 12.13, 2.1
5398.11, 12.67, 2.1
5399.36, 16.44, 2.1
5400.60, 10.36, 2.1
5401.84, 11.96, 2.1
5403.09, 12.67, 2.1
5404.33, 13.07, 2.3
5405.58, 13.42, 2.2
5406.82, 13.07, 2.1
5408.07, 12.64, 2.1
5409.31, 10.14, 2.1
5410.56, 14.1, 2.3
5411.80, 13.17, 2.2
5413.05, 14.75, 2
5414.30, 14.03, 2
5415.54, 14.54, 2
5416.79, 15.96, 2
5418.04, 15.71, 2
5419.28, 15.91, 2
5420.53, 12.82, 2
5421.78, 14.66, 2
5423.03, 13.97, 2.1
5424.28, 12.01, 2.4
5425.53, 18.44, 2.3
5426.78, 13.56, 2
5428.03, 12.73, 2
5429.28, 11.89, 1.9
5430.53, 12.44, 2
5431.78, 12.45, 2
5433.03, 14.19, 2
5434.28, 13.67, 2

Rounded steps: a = 0.93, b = 0.97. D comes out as 0.88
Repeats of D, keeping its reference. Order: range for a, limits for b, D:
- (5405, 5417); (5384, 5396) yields 0.99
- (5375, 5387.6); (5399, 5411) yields 1.20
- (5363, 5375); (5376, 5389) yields 0.95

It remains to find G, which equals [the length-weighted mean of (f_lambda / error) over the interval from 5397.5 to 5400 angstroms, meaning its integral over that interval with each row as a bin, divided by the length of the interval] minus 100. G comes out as -93.1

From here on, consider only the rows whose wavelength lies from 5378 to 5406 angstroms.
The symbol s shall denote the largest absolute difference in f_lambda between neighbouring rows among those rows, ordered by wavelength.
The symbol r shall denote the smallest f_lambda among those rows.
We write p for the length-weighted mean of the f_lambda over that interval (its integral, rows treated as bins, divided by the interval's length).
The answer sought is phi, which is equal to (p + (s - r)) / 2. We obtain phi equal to 4.6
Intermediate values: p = 12.8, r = 9.671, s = 6.1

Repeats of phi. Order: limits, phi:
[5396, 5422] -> 4.7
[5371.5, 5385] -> 3.6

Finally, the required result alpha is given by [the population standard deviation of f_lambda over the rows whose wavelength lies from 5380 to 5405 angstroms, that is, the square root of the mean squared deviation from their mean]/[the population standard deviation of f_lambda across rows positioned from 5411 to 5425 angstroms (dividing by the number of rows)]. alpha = 1.5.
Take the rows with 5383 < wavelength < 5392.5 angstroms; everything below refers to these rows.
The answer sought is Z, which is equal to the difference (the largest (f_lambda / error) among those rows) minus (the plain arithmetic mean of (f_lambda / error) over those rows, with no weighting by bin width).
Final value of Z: 2.6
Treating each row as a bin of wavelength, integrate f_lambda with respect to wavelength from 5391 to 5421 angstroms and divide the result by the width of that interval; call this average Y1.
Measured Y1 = 13.1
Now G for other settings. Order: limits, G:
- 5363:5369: -94.5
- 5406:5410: -94.3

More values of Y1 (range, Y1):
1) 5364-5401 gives 12.8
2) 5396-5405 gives 12.7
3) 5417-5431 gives 14.1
